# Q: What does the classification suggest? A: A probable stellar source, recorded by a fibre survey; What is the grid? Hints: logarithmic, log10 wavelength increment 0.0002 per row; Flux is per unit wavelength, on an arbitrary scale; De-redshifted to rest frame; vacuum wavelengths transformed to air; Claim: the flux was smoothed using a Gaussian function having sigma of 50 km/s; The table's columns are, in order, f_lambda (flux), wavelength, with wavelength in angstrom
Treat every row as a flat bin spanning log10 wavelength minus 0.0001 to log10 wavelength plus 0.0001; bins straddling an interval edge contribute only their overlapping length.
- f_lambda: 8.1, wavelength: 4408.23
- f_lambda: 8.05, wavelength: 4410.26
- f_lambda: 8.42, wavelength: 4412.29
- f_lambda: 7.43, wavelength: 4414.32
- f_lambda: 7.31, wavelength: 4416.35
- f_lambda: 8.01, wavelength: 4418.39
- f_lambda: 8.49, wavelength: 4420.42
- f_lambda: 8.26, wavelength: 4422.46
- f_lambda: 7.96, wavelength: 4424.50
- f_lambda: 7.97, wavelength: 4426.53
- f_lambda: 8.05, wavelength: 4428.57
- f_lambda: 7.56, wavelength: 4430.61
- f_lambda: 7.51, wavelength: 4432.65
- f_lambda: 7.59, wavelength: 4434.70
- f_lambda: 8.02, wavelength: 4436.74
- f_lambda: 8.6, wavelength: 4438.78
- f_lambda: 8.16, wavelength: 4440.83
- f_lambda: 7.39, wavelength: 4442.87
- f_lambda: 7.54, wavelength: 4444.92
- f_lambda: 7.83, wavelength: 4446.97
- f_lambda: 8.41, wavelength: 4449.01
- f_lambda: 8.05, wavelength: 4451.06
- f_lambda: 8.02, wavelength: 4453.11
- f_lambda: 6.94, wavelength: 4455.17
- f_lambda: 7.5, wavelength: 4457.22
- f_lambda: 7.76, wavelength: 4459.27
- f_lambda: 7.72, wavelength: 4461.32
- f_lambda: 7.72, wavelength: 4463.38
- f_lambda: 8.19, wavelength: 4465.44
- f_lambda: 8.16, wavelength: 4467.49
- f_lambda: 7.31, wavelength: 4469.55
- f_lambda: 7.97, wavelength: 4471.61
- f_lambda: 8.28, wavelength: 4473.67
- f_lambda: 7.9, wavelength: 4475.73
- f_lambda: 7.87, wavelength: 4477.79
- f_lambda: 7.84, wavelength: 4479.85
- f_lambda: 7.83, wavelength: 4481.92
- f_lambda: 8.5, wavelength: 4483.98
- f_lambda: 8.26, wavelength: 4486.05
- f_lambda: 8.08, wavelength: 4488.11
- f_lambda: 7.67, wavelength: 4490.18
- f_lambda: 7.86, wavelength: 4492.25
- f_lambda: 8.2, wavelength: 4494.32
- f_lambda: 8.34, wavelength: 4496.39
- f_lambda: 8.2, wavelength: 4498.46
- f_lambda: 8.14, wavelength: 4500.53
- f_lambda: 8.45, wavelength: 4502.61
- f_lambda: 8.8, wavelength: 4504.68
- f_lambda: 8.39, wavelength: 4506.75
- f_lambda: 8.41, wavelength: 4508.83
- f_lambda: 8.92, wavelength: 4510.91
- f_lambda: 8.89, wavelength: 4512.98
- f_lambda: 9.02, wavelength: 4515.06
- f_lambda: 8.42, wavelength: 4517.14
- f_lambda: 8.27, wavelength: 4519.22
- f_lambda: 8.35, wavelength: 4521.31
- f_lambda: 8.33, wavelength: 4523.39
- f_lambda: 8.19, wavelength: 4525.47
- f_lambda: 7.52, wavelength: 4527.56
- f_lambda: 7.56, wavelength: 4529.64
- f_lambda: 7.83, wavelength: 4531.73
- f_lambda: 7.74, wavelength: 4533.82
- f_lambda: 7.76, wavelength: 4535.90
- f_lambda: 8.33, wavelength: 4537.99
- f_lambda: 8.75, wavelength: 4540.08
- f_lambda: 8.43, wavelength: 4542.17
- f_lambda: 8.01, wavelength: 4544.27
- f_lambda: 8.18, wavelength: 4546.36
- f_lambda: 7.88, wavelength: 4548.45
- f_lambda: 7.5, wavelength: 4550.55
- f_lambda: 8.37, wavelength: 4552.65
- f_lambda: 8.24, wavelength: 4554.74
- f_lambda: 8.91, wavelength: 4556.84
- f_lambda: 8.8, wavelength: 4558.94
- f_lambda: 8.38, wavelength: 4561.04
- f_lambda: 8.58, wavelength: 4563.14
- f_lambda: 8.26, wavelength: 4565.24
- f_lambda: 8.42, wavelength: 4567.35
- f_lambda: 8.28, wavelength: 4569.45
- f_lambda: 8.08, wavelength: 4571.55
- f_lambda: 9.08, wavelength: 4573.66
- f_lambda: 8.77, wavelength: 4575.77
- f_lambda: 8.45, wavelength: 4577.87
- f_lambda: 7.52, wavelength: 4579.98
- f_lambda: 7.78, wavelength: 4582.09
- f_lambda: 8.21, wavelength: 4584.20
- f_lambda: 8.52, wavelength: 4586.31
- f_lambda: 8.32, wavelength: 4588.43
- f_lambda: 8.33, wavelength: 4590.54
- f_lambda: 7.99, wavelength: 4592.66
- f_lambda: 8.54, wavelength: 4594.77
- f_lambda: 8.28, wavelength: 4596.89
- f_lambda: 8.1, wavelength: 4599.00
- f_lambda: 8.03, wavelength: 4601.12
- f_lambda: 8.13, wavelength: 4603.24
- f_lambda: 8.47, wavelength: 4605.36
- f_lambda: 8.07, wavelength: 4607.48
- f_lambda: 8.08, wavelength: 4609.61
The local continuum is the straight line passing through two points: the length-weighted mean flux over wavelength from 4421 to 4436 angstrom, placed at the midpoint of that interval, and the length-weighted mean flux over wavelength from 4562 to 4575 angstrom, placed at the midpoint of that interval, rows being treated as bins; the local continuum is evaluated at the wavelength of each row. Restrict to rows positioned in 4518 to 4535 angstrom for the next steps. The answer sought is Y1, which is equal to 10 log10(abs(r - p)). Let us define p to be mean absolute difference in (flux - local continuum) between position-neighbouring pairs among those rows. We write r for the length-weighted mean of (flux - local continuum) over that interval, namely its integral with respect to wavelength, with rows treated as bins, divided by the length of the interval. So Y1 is -3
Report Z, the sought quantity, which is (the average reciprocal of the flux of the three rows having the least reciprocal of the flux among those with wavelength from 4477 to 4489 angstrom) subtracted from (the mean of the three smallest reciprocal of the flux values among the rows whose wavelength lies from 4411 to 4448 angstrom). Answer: -0.0032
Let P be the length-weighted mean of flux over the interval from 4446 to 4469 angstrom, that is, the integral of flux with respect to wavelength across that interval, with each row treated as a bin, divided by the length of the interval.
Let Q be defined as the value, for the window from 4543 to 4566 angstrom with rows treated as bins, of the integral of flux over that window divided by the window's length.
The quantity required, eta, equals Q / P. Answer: 1.06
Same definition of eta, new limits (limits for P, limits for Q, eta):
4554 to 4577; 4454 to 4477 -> 0.91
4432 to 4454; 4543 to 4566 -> 1.05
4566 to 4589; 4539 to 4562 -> 1.00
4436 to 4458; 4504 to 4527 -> 1.08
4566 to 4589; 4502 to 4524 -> 1.03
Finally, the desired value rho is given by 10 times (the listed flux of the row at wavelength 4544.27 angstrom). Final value 80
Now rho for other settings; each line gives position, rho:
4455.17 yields 69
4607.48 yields 81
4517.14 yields 84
